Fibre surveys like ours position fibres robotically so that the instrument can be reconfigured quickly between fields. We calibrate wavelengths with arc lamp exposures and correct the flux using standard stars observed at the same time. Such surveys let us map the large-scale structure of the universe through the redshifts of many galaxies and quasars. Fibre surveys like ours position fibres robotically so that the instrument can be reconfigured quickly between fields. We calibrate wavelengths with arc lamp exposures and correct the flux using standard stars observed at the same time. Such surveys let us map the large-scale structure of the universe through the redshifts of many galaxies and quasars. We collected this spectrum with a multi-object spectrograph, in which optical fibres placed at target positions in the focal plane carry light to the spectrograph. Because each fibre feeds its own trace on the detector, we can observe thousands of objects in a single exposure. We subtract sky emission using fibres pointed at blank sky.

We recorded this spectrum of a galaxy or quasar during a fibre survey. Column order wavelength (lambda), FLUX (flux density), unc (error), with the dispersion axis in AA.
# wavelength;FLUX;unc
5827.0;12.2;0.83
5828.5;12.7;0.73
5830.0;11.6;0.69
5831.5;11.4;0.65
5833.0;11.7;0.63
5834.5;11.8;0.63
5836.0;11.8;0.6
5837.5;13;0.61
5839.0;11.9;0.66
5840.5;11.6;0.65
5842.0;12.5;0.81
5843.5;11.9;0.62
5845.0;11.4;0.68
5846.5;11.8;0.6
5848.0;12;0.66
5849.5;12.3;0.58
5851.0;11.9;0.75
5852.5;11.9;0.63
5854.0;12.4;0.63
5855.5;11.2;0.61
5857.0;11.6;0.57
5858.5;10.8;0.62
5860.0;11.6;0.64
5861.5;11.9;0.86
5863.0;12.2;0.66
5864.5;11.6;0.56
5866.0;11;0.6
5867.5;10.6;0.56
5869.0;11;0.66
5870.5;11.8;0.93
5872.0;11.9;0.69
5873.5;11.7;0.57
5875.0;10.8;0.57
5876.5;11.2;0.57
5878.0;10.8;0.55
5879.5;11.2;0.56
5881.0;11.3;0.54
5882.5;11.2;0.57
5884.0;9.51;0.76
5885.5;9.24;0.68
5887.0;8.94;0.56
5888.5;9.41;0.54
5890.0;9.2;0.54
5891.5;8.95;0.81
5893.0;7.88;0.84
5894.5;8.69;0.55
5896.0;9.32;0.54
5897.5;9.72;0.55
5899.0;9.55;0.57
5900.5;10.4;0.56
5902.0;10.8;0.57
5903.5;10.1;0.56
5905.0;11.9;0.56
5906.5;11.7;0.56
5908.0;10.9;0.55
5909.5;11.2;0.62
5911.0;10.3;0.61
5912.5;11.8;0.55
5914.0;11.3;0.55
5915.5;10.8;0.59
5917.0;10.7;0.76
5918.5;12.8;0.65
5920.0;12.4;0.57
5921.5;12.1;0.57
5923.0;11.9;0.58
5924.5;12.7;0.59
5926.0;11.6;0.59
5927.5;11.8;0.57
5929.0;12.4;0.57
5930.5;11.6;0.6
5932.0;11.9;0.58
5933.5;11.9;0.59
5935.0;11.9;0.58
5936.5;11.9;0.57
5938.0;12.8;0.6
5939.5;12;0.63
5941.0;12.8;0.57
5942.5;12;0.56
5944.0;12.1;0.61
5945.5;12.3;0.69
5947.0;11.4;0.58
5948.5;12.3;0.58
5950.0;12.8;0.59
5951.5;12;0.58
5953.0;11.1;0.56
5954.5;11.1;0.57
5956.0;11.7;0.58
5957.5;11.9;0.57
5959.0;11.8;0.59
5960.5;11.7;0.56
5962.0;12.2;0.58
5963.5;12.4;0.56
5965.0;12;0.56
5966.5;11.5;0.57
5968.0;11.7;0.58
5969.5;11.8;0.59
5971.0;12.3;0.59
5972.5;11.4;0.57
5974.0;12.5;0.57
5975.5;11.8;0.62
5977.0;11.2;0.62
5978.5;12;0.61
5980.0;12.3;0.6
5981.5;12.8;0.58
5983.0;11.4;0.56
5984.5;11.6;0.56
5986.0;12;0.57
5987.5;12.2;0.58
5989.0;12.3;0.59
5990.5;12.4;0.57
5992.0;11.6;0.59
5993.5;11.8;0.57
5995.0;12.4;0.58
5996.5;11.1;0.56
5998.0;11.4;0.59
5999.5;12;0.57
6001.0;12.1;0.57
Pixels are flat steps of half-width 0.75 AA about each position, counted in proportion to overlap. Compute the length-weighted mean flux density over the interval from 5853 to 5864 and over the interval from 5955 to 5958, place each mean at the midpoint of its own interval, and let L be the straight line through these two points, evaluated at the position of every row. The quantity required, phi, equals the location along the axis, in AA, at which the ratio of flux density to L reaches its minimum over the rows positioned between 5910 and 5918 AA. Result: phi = 5911.0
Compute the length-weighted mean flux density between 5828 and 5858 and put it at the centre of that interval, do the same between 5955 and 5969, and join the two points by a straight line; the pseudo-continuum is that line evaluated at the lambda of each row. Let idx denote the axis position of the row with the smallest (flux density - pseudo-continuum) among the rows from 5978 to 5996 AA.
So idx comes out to 5983.0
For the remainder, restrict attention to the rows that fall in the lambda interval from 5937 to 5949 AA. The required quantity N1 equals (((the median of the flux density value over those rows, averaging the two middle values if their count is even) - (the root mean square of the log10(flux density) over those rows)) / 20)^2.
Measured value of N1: 0.309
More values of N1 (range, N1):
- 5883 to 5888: 0.171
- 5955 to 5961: 0.285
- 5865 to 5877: 0.252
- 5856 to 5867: 0.278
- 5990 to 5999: 0.282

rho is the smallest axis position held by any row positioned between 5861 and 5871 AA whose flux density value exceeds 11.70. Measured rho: 5861.5 AA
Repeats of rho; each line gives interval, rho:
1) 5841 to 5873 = 5842.0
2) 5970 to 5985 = 5971.0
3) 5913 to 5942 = 5918.5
